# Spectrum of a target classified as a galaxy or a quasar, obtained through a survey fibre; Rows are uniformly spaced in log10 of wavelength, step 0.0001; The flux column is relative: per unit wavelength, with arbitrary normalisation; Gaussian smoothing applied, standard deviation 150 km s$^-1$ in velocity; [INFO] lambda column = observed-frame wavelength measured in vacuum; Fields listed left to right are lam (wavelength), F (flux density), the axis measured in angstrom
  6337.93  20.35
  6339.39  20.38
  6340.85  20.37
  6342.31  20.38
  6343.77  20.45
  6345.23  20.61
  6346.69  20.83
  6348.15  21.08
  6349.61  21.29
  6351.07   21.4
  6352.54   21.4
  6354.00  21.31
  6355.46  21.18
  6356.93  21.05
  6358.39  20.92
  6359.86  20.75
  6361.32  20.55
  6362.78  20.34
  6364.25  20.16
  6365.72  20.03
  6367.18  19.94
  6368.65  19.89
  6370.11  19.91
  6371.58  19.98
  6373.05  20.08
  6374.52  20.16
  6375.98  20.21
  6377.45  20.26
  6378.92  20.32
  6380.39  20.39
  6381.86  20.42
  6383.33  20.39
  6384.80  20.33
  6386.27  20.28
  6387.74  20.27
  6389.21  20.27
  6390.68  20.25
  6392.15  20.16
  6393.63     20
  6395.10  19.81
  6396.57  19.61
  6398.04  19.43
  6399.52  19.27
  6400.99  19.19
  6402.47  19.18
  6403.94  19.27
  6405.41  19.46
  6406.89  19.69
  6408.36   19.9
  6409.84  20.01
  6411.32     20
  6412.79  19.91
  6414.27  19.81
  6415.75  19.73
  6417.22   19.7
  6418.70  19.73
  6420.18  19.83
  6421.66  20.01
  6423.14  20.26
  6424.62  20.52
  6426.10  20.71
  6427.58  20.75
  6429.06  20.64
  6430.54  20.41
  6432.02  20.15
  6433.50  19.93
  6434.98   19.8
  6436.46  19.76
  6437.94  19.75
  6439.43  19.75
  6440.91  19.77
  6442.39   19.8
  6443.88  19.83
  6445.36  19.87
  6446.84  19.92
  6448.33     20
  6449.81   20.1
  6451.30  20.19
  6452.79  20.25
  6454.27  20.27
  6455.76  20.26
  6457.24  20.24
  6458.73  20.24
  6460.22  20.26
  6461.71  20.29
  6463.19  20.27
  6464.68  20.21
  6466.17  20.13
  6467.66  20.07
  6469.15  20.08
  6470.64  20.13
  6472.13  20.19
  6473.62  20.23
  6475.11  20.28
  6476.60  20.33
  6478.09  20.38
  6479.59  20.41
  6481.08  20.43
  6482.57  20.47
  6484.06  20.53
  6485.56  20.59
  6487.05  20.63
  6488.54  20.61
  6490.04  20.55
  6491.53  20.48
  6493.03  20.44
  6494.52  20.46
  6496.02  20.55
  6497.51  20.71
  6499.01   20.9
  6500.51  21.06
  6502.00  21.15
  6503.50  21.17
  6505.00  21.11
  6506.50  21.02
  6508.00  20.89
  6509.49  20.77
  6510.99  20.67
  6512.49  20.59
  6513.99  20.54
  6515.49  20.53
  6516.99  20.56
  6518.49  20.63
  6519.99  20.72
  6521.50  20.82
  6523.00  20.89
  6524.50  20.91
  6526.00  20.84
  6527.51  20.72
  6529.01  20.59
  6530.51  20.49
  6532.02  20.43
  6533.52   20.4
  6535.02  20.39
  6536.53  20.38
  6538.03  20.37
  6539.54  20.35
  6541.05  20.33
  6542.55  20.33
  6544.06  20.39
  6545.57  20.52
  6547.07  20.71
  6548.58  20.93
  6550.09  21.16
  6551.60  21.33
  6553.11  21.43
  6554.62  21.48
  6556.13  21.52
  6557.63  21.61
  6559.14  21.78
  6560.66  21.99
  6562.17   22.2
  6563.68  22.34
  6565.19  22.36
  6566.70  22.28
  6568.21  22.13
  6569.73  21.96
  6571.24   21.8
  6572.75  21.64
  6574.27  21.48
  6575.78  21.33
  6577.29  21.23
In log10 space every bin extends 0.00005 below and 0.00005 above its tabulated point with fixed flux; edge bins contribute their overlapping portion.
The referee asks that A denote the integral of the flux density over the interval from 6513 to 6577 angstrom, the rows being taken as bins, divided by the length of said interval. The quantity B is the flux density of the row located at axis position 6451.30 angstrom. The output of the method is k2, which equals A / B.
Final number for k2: 1.04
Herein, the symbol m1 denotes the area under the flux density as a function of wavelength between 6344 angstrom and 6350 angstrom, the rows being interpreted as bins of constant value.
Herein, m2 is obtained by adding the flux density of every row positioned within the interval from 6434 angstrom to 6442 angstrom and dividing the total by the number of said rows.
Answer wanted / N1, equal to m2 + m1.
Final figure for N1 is 145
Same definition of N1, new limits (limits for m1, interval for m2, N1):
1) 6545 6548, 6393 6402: 82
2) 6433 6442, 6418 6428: 198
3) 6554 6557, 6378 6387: 85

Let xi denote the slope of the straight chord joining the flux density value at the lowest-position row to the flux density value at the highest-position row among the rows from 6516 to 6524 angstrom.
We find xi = 0.05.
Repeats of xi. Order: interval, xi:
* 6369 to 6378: 0.05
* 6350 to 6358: -0.06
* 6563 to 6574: -0.08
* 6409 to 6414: -0.03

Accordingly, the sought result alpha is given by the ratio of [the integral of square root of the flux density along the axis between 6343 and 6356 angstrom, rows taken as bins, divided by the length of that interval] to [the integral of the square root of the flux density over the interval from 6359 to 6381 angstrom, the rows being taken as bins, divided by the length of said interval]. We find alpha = 1.022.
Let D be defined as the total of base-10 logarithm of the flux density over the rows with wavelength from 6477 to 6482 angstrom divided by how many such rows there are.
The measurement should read 1.31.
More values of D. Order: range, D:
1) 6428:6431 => 1.31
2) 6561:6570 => 1.35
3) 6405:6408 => 1.29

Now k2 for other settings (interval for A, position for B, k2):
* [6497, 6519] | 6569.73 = 0.95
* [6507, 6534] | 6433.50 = 1.04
